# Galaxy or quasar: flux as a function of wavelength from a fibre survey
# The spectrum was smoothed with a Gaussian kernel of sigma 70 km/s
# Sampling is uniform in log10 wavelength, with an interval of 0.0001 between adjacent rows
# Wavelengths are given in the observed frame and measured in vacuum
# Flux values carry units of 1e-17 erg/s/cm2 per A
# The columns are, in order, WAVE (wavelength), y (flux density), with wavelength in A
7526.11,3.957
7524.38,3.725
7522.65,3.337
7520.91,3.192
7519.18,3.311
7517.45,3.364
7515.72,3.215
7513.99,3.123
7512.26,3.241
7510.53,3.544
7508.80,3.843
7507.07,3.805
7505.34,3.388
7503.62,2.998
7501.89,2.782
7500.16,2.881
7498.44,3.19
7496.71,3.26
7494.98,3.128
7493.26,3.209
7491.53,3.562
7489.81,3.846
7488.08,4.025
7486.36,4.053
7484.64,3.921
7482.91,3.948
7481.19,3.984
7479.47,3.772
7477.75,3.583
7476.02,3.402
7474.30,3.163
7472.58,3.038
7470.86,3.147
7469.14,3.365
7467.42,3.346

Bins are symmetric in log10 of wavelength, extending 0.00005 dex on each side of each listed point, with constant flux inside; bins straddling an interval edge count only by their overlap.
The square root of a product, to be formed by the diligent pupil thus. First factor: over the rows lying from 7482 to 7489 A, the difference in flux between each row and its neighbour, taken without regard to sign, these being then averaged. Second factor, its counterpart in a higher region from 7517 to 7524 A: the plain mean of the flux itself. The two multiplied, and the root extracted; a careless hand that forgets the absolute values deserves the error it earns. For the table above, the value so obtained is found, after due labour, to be 0.5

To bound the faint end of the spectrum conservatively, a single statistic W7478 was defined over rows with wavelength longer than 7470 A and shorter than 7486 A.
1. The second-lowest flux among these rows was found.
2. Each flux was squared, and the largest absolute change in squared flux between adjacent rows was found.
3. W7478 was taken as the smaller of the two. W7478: 1.6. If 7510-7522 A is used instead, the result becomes 2.1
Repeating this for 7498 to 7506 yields 2.5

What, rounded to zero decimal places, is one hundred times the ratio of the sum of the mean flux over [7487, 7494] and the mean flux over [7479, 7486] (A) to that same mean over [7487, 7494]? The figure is 207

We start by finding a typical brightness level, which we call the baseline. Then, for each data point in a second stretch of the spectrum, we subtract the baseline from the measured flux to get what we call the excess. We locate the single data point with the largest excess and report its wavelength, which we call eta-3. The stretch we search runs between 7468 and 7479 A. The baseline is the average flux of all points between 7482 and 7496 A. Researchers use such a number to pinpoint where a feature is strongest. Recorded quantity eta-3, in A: 7477.75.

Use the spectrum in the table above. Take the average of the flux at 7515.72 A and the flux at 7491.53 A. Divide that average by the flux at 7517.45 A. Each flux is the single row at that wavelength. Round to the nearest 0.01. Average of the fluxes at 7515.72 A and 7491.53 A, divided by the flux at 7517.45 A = 1.01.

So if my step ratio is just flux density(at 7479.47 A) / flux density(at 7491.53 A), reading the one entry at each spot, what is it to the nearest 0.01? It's 1.06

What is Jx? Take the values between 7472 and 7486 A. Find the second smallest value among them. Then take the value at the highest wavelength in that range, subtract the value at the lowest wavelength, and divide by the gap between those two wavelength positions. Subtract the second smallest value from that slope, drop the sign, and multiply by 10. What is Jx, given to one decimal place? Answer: 30.9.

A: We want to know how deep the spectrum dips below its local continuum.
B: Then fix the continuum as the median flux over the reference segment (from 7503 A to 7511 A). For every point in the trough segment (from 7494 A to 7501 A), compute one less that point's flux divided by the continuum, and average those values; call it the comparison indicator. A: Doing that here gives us 0.12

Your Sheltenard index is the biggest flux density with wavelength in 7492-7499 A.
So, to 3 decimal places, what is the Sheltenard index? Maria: 3.260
